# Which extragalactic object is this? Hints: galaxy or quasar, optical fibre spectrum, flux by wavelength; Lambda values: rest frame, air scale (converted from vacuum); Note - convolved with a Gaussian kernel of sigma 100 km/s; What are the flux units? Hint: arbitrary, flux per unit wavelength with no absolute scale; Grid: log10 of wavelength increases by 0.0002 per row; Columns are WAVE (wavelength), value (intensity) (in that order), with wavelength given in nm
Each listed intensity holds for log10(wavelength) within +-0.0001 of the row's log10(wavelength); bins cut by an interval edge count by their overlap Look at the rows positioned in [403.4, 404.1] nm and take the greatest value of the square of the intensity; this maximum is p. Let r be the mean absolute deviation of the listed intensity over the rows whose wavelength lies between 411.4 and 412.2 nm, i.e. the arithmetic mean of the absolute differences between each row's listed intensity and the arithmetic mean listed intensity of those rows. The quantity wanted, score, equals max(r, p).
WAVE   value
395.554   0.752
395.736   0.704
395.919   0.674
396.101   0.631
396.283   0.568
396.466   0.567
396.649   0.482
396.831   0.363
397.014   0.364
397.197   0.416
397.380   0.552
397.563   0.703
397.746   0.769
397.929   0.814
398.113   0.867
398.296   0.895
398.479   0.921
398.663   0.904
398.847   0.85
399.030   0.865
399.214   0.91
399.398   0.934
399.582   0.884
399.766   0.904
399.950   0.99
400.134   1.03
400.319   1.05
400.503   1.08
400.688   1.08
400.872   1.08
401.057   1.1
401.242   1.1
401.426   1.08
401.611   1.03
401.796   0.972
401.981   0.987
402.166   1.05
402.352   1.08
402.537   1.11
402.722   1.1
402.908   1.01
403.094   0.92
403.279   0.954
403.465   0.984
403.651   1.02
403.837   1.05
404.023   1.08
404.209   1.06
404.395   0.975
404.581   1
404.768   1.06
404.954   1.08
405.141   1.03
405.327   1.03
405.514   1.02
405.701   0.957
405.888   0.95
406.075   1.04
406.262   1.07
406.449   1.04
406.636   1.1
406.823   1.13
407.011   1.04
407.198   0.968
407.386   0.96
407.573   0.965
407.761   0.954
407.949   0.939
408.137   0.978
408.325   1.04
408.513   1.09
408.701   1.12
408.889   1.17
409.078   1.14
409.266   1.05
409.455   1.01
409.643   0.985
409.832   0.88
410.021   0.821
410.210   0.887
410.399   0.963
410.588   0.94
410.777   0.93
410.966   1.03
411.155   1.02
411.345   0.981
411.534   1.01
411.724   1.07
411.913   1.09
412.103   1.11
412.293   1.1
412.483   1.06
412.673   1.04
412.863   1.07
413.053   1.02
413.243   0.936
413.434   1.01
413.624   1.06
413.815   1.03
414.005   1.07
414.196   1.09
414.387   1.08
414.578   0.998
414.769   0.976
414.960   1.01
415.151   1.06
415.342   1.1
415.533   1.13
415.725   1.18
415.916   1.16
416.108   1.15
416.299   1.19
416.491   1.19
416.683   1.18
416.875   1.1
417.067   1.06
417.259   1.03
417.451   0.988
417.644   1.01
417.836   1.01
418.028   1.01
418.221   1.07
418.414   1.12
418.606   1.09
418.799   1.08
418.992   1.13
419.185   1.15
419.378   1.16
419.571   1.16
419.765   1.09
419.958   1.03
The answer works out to 1.17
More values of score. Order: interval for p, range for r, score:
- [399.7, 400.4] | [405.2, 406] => 1.10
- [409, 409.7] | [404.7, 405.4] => 1.30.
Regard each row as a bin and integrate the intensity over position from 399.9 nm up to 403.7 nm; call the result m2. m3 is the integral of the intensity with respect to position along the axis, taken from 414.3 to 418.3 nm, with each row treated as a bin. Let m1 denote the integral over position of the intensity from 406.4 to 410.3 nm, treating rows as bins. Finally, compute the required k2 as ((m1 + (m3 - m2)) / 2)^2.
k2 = 4.7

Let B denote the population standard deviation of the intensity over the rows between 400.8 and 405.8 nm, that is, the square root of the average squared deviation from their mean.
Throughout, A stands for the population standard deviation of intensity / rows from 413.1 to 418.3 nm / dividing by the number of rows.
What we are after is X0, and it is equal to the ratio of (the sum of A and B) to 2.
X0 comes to 0.061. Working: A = 0.070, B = 0.051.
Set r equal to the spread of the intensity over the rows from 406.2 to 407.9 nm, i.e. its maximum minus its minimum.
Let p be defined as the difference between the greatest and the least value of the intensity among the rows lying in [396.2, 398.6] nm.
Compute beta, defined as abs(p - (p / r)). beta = 2.6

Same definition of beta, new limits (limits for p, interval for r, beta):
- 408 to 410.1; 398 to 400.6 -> 1.2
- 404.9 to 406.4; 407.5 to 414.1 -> 0.2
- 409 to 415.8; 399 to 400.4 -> 1.6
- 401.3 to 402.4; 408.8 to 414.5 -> 0.2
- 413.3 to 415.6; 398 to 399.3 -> 2.0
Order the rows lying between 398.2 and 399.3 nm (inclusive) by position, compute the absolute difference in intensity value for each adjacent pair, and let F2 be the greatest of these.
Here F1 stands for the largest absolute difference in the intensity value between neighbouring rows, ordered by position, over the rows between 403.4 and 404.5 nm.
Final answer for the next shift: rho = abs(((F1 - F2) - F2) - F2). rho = 0.08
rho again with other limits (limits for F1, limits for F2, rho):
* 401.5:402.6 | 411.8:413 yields 0.06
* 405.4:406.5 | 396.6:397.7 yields 0.36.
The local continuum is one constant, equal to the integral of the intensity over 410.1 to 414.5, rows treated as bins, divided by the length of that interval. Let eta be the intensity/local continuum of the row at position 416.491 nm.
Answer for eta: 1.16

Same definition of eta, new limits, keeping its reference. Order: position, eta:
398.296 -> 0.87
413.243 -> 0.91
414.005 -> 1.04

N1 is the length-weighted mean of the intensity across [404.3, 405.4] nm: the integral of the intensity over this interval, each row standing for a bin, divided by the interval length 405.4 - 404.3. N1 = 1.03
